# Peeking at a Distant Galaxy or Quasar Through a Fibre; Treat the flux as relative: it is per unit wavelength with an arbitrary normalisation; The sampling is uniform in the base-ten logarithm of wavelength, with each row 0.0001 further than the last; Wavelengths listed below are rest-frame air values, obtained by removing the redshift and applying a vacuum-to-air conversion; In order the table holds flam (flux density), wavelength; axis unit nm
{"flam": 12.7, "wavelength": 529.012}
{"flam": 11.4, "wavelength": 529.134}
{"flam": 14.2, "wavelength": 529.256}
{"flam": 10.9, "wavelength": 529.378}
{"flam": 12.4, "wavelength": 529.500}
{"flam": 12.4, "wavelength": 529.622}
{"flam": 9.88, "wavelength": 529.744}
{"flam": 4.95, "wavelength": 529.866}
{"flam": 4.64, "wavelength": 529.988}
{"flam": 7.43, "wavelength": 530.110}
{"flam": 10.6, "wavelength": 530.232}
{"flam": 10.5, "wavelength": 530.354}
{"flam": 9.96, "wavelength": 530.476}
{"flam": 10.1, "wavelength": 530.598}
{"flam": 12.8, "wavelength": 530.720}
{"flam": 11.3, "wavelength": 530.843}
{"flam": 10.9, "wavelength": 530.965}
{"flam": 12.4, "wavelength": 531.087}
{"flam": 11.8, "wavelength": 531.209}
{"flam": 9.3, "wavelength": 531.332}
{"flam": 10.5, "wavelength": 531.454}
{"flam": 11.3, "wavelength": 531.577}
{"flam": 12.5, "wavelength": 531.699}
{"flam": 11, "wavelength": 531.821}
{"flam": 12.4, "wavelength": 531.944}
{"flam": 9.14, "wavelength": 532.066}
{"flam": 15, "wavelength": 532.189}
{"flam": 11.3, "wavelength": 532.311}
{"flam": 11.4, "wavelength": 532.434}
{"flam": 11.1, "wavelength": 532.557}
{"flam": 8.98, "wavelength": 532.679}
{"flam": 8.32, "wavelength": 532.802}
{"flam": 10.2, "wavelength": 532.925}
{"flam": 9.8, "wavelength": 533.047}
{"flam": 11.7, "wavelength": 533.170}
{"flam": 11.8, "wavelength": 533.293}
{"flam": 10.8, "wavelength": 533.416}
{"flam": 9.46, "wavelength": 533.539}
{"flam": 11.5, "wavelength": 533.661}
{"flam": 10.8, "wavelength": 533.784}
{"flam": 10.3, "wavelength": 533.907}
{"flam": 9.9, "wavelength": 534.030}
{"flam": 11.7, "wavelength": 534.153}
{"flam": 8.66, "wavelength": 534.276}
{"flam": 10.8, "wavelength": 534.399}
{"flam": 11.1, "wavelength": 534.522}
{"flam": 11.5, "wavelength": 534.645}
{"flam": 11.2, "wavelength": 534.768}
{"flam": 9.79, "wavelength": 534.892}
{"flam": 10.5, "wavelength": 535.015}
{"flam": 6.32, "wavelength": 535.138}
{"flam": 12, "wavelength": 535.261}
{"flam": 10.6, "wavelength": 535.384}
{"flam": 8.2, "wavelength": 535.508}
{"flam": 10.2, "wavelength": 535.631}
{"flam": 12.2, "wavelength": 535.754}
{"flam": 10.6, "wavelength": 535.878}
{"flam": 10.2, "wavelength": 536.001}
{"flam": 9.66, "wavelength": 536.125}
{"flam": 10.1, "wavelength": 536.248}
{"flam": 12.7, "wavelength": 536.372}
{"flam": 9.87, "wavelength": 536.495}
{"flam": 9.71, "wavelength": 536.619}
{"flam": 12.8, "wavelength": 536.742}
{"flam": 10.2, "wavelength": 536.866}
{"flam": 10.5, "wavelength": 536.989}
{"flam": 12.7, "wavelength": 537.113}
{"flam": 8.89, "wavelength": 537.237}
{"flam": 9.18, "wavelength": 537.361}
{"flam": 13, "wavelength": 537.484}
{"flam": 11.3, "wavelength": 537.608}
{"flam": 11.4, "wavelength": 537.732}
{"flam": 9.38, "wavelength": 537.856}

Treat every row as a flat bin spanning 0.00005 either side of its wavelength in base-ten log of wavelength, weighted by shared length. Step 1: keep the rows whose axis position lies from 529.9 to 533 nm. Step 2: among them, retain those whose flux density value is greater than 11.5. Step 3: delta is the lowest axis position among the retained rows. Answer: 530.720 nm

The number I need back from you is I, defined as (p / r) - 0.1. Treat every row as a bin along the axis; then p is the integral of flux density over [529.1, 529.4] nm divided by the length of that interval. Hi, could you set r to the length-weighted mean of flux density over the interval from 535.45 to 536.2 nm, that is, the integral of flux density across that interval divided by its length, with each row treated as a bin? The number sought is 1.12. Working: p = 12.4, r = 10.2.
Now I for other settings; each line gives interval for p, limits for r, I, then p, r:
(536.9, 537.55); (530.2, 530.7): 0.93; 10.8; 10.5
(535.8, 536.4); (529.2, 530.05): 0.97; 10.6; 9.9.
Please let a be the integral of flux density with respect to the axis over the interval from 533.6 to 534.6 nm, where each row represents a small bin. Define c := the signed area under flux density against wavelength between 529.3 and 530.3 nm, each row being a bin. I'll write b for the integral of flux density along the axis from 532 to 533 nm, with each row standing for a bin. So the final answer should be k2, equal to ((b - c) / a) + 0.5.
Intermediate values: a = 10.6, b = 10.7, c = 9.2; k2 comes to 0.64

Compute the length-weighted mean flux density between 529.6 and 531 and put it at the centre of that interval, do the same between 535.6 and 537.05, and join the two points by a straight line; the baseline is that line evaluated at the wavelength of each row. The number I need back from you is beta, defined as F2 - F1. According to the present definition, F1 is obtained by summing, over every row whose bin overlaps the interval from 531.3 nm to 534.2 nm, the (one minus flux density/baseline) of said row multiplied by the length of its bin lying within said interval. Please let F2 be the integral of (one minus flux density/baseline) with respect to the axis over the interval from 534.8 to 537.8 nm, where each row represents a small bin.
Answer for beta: 0.3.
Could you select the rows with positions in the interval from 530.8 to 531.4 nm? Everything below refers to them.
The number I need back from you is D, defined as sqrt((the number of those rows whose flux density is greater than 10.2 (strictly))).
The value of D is 2.0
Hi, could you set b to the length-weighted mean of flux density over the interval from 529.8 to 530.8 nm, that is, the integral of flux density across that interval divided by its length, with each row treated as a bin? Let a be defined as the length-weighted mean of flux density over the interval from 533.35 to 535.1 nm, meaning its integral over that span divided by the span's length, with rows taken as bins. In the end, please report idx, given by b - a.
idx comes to -1.6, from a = 10.5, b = 8.9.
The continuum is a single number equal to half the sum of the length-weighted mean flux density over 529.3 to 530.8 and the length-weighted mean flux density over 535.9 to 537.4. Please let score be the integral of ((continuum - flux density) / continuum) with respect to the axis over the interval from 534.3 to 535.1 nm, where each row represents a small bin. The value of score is -0.03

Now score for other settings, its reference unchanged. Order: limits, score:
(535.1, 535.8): 0.01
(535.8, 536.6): -0.03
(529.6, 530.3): 0.14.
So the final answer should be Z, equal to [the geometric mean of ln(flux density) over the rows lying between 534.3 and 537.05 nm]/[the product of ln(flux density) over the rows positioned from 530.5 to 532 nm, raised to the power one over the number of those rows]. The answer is 0.96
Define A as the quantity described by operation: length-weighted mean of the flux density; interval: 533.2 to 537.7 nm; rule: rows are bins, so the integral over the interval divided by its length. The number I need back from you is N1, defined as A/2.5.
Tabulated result 4.24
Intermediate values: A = 10.59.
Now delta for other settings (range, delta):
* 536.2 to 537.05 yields 536.372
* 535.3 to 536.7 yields 535.754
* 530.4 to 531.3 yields 530.720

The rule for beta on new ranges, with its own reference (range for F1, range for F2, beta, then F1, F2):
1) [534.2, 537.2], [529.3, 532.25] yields -0.3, 0.0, -0.30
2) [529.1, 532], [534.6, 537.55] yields 0.4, -0.3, 0.05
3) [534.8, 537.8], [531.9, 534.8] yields -0.2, 0.1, -0.18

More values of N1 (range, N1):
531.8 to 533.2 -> 4.33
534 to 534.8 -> 4.28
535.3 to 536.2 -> 4.11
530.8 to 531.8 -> 4.50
